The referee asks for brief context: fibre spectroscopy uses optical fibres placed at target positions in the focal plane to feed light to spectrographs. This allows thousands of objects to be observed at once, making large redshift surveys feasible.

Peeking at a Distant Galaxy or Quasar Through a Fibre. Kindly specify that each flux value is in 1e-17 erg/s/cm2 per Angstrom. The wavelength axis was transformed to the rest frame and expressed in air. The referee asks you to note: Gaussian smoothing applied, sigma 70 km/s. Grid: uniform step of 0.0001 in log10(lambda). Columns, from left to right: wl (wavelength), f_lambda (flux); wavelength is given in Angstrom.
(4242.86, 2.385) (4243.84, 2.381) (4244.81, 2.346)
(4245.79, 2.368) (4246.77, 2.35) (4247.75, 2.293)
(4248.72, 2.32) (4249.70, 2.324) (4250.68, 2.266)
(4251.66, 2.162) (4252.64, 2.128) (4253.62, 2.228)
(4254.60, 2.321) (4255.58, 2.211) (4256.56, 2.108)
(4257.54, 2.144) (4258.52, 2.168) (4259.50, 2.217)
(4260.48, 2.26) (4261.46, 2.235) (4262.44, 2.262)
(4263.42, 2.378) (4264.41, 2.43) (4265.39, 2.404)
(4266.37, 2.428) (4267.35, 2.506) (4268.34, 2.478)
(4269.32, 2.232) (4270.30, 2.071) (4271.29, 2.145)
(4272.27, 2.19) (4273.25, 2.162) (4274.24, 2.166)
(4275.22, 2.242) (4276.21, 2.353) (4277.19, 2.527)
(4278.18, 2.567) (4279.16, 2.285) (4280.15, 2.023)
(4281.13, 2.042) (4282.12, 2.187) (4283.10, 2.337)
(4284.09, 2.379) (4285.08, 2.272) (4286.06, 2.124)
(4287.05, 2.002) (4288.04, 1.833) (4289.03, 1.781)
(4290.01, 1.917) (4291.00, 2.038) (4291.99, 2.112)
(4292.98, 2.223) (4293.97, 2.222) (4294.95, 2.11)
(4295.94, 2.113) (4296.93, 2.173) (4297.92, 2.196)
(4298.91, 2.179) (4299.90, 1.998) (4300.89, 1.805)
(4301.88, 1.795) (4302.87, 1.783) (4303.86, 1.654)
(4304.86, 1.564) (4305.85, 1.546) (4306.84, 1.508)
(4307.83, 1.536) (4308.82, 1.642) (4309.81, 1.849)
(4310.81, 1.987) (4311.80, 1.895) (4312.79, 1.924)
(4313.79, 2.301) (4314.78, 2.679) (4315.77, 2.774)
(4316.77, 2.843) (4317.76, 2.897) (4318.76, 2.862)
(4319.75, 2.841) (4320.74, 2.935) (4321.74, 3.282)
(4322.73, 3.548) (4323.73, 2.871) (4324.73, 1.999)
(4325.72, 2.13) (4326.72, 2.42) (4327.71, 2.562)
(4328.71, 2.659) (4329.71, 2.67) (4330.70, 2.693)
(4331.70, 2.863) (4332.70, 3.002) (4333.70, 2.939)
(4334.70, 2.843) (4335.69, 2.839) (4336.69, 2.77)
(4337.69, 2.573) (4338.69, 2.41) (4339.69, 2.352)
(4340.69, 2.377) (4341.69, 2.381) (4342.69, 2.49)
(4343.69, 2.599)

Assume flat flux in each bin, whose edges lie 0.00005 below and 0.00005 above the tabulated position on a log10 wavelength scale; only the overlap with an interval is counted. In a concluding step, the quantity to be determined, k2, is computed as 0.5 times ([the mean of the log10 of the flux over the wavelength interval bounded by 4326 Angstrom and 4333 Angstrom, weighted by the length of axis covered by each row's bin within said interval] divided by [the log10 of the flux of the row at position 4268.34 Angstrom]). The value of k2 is 0.54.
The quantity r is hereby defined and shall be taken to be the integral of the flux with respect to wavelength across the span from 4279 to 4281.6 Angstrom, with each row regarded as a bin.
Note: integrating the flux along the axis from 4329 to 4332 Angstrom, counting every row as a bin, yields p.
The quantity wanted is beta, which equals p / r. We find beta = 1.50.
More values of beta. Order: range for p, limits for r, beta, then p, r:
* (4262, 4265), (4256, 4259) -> 1.10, 7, 6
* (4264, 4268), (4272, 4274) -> 2.25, 10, 4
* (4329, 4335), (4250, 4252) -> 3.81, 17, 4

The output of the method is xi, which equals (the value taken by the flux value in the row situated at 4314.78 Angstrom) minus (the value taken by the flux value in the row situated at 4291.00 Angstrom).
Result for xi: 0.64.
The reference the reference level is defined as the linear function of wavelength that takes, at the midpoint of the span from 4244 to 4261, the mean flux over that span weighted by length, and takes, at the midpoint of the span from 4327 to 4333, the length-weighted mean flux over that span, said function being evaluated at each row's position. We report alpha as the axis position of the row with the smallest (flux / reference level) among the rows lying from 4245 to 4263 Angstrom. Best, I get 4256.56 Angstrom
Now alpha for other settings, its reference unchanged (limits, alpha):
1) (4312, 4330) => 4312.79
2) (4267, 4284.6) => 4280.15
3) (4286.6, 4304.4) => 4303.86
